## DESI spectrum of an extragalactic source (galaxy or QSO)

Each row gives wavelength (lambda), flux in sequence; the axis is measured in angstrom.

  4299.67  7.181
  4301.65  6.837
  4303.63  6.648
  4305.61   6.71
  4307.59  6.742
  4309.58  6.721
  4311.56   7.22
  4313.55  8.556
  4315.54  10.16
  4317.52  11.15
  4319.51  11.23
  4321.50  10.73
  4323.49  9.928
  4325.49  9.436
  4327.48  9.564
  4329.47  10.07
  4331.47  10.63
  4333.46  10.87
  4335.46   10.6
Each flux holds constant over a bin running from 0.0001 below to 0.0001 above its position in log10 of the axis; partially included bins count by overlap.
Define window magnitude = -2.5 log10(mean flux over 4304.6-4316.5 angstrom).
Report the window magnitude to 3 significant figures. -2.21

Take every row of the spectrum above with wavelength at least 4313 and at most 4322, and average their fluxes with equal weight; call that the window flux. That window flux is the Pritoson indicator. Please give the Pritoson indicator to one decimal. 10.4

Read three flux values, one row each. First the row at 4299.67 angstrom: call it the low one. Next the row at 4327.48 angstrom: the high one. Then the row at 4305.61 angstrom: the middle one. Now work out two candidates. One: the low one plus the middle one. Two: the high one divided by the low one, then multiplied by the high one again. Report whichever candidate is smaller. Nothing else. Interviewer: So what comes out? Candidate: 12.7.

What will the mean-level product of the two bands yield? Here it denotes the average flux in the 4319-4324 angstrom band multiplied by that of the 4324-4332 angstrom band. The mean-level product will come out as 105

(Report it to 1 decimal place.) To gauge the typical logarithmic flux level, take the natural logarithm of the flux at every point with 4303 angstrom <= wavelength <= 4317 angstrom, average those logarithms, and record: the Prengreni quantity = 2.0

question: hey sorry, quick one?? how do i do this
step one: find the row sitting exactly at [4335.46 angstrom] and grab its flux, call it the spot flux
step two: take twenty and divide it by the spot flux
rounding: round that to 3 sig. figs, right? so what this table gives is 1.89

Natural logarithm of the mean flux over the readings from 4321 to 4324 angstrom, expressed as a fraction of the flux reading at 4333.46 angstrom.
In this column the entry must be -0.05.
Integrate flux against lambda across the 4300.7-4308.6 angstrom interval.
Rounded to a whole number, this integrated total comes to 53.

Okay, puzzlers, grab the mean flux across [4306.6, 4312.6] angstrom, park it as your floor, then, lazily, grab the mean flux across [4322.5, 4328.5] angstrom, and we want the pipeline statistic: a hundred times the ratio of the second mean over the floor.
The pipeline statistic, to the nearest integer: 140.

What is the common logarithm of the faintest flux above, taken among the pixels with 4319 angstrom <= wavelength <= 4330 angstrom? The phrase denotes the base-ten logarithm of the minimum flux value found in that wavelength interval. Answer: 0.975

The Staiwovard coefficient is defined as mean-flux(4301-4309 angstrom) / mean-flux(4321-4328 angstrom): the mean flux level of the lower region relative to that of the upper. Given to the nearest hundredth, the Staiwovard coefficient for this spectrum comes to 0.68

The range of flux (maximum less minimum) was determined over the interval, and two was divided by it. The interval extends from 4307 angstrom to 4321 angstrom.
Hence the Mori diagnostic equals 0.4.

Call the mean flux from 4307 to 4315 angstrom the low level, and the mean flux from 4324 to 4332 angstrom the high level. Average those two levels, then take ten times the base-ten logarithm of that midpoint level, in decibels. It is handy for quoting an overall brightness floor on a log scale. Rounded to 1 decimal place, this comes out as 9.4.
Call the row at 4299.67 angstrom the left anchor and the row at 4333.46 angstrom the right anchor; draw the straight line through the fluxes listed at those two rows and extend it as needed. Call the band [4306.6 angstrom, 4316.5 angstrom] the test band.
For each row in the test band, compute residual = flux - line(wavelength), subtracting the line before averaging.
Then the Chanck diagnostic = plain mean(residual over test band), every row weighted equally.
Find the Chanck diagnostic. -0.6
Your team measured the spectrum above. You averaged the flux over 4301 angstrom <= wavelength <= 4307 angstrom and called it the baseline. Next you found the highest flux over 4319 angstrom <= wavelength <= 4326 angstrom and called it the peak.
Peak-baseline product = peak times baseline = 76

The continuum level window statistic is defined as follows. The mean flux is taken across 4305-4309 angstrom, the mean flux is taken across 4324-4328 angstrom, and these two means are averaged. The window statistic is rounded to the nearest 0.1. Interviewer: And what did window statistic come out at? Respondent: 8.1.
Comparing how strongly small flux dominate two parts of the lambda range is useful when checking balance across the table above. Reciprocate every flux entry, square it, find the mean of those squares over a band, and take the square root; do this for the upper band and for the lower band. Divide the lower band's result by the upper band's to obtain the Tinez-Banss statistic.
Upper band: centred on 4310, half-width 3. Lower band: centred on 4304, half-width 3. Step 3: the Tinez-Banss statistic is 1.0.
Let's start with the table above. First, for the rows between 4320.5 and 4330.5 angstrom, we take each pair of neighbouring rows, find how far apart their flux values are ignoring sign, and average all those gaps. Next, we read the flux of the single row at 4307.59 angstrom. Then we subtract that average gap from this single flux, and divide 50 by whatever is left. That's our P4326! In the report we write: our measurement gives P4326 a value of 8.0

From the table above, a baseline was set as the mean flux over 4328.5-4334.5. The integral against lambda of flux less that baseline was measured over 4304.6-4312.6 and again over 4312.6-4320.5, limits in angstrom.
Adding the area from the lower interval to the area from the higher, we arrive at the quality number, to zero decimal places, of -31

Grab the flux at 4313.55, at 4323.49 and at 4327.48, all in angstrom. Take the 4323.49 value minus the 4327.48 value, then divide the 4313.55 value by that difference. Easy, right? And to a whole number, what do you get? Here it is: 24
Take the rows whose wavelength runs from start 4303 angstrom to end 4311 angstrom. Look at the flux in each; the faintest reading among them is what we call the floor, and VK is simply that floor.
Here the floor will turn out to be 6.648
